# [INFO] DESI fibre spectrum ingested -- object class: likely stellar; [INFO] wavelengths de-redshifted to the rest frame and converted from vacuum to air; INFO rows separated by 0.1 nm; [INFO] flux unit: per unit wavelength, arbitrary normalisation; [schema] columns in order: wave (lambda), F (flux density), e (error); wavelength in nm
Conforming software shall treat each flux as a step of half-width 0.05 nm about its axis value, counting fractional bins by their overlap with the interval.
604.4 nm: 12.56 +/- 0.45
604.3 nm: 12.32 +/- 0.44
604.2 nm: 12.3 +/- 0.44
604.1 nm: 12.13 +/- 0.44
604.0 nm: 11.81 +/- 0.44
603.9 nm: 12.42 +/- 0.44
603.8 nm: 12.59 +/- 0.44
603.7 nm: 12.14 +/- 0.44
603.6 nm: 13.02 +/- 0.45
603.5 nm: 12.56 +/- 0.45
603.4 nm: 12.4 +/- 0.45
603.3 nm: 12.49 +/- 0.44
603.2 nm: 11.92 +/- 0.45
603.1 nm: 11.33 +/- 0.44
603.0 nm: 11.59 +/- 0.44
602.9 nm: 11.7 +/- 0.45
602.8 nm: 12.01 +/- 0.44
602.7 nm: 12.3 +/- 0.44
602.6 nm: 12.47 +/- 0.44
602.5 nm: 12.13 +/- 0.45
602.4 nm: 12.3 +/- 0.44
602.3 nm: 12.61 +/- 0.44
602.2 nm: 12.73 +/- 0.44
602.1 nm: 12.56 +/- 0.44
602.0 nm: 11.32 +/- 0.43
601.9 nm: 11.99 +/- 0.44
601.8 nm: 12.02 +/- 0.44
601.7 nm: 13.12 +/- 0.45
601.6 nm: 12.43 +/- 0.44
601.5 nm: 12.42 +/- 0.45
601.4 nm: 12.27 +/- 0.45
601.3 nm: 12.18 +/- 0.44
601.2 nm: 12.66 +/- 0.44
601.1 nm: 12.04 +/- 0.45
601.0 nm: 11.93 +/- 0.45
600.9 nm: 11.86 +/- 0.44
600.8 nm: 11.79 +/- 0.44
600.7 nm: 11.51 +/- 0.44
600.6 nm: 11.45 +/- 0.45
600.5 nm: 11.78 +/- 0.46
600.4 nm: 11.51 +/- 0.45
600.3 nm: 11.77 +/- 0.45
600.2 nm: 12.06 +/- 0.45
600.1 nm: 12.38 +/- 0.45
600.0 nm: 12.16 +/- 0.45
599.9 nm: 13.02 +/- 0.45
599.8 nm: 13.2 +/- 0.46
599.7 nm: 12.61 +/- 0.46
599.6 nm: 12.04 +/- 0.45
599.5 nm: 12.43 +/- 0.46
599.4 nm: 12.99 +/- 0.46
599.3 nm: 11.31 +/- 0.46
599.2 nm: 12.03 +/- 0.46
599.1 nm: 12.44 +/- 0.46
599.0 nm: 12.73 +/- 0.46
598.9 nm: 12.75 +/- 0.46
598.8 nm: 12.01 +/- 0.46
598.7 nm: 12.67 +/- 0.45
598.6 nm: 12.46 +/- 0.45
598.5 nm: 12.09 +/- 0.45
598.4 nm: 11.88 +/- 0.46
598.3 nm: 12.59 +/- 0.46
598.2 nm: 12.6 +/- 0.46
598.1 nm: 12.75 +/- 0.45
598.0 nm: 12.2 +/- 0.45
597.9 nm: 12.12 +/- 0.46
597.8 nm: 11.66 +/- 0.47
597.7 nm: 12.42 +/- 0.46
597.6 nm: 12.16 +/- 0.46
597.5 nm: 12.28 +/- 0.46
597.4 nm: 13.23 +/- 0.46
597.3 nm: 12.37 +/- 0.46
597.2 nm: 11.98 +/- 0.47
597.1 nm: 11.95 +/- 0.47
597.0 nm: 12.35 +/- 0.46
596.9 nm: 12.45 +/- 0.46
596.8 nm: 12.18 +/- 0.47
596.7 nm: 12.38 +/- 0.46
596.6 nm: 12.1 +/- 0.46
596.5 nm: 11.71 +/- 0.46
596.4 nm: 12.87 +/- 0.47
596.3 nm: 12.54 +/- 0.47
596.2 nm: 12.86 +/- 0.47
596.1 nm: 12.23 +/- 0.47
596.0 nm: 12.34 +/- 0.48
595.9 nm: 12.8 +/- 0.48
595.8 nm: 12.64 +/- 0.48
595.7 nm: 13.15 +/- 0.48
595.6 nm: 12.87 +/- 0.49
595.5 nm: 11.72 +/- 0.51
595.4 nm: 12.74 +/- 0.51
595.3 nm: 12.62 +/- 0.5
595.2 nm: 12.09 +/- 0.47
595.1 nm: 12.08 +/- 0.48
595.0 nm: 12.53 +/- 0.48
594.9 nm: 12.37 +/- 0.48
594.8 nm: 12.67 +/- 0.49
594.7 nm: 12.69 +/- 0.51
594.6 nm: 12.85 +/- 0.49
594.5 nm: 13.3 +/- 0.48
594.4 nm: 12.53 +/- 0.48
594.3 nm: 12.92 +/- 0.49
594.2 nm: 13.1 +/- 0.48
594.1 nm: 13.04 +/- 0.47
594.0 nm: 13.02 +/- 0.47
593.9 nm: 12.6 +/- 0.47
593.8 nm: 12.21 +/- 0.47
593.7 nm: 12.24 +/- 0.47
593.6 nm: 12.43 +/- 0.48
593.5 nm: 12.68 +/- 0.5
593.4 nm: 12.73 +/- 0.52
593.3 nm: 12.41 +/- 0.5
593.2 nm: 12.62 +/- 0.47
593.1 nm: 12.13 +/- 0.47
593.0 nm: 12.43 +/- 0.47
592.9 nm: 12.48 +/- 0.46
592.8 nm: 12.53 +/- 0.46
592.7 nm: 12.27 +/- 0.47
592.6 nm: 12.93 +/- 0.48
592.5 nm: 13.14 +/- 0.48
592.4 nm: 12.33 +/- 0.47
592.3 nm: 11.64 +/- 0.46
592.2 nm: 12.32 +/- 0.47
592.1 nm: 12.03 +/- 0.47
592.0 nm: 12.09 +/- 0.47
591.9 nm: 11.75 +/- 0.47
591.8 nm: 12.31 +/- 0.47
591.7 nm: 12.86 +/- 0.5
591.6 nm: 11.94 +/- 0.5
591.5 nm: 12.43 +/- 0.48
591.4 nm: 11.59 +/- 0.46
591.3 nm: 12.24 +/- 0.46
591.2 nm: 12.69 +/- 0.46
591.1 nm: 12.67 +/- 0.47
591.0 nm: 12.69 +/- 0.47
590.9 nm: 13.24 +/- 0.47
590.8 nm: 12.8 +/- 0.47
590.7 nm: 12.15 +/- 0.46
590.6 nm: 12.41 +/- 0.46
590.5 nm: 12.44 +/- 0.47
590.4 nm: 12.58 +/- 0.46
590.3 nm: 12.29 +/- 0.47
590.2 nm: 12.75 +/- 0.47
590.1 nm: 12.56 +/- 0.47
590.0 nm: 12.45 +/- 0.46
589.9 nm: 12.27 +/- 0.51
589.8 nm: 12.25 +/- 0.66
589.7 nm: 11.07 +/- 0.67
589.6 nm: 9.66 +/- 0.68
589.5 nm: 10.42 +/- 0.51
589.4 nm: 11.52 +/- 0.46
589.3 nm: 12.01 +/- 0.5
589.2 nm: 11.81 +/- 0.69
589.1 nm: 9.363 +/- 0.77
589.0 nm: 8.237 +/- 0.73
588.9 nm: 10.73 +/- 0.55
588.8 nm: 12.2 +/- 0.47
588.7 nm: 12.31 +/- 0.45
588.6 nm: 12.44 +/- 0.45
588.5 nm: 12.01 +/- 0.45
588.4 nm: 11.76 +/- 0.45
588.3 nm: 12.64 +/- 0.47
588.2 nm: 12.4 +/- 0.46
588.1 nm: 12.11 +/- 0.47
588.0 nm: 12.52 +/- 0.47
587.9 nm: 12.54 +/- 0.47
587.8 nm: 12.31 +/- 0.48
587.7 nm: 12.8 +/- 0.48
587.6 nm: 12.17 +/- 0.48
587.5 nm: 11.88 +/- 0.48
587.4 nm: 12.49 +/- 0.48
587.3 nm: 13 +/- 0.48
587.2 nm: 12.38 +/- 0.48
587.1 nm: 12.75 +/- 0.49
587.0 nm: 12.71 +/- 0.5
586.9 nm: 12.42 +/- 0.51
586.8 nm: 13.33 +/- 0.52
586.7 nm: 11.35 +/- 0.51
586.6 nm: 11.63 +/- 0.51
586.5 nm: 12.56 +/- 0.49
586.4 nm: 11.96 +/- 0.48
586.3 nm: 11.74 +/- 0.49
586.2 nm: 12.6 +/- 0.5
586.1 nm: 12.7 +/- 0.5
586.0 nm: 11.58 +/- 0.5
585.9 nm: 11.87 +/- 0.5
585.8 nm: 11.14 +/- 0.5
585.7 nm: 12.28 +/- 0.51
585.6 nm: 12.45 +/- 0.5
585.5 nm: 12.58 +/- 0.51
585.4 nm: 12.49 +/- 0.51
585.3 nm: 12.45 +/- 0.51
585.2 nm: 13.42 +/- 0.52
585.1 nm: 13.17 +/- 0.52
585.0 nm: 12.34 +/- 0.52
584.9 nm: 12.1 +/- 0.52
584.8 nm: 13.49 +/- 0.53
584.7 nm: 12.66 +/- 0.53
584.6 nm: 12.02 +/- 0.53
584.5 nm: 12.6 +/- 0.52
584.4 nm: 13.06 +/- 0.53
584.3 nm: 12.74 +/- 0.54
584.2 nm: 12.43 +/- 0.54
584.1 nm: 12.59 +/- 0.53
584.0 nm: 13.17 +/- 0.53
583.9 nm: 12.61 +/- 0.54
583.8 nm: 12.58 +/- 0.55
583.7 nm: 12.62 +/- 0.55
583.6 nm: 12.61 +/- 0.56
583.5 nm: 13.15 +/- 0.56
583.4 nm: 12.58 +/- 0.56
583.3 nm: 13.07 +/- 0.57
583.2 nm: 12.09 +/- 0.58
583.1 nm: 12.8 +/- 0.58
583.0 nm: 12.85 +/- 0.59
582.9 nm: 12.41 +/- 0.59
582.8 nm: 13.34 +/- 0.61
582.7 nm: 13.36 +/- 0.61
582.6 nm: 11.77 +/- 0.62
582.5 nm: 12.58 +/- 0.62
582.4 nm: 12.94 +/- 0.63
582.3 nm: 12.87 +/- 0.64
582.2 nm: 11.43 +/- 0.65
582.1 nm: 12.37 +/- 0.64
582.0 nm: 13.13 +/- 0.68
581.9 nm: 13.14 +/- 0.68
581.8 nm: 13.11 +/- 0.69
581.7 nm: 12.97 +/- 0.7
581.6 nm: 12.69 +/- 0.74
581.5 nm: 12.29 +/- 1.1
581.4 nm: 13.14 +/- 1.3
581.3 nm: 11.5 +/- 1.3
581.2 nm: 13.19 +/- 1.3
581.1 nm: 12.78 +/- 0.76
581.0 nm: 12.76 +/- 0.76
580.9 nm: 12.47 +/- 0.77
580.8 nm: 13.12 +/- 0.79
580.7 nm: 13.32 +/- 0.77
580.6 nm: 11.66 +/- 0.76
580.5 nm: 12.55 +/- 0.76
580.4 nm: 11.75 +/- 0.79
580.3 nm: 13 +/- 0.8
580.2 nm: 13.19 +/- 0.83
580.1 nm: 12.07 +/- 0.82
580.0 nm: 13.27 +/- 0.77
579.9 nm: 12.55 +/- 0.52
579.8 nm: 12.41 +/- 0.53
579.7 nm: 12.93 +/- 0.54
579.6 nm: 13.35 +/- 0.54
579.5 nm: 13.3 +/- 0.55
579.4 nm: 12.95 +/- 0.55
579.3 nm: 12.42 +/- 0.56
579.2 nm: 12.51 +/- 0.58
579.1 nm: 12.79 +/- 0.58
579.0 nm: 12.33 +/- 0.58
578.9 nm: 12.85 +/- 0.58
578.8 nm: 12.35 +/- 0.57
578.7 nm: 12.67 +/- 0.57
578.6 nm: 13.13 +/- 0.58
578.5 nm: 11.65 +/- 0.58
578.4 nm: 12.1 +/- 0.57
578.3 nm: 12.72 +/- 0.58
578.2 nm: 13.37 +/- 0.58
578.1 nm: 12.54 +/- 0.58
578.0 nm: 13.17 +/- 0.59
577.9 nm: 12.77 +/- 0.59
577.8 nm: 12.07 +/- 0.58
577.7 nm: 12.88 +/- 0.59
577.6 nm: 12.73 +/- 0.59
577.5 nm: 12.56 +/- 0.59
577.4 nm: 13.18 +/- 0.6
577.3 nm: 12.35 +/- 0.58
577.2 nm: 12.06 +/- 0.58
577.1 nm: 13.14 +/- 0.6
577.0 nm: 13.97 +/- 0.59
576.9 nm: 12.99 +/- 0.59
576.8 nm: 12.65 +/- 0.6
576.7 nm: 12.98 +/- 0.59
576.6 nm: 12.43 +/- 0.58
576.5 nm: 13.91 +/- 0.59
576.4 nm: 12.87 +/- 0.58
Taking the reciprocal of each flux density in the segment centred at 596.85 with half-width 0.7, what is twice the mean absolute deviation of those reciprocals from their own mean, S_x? 0.0039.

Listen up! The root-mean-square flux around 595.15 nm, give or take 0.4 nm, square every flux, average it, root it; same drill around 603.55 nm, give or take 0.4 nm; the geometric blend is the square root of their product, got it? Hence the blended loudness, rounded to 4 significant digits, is 12.40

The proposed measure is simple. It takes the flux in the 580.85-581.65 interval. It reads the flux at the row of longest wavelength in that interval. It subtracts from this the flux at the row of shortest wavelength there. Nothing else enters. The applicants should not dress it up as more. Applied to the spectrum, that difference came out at 0.22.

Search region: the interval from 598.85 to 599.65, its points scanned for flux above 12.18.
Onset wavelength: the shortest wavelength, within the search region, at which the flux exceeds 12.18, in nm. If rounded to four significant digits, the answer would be 598.9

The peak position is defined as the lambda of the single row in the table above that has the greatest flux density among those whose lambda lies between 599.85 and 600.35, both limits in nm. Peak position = 599.9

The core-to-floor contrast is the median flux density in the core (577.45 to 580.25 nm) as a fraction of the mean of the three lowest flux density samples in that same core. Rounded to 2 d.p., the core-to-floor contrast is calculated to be 1.07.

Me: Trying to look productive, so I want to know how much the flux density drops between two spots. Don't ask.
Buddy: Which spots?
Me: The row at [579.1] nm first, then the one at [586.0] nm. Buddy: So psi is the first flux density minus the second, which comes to 1.21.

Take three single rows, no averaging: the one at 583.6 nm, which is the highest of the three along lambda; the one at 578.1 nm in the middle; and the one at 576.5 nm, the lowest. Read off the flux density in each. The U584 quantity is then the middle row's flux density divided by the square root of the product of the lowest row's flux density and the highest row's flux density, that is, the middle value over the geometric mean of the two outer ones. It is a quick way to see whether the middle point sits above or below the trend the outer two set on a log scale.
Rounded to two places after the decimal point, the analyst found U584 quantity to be 0.95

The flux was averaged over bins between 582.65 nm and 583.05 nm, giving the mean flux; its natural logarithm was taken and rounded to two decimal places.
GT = 2.56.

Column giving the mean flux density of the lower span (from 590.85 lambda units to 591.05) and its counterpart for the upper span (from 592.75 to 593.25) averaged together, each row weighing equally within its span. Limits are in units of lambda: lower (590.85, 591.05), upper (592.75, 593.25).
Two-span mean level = 12.70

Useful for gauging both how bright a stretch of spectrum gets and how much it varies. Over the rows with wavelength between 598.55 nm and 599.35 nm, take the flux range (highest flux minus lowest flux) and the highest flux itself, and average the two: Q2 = 7.1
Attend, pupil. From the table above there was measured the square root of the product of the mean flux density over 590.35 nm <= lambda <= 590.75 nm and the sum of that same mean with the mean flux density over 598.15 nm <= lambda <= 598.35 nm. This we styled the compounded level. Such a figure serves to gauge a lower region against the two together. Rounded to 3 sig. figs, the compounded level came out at 17.6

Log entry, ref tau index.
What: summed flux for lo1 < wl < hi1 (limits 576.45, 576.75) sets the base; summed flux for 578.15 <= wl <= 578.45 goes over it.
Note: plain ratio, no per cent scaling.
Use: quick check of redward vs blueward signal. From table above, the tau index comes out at 0.97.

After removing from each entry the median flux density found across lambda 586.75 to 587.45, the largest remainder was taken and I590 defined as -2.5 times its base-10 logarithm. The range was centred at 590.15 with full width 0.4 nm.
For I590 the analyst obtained 3.5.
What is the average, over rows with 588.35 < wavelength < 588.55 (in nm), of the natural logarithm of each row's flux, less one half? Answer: 1.98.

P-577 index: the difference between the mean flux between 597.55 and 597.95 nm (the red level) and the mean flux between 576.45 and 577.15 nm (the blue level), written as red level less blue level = -1.1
